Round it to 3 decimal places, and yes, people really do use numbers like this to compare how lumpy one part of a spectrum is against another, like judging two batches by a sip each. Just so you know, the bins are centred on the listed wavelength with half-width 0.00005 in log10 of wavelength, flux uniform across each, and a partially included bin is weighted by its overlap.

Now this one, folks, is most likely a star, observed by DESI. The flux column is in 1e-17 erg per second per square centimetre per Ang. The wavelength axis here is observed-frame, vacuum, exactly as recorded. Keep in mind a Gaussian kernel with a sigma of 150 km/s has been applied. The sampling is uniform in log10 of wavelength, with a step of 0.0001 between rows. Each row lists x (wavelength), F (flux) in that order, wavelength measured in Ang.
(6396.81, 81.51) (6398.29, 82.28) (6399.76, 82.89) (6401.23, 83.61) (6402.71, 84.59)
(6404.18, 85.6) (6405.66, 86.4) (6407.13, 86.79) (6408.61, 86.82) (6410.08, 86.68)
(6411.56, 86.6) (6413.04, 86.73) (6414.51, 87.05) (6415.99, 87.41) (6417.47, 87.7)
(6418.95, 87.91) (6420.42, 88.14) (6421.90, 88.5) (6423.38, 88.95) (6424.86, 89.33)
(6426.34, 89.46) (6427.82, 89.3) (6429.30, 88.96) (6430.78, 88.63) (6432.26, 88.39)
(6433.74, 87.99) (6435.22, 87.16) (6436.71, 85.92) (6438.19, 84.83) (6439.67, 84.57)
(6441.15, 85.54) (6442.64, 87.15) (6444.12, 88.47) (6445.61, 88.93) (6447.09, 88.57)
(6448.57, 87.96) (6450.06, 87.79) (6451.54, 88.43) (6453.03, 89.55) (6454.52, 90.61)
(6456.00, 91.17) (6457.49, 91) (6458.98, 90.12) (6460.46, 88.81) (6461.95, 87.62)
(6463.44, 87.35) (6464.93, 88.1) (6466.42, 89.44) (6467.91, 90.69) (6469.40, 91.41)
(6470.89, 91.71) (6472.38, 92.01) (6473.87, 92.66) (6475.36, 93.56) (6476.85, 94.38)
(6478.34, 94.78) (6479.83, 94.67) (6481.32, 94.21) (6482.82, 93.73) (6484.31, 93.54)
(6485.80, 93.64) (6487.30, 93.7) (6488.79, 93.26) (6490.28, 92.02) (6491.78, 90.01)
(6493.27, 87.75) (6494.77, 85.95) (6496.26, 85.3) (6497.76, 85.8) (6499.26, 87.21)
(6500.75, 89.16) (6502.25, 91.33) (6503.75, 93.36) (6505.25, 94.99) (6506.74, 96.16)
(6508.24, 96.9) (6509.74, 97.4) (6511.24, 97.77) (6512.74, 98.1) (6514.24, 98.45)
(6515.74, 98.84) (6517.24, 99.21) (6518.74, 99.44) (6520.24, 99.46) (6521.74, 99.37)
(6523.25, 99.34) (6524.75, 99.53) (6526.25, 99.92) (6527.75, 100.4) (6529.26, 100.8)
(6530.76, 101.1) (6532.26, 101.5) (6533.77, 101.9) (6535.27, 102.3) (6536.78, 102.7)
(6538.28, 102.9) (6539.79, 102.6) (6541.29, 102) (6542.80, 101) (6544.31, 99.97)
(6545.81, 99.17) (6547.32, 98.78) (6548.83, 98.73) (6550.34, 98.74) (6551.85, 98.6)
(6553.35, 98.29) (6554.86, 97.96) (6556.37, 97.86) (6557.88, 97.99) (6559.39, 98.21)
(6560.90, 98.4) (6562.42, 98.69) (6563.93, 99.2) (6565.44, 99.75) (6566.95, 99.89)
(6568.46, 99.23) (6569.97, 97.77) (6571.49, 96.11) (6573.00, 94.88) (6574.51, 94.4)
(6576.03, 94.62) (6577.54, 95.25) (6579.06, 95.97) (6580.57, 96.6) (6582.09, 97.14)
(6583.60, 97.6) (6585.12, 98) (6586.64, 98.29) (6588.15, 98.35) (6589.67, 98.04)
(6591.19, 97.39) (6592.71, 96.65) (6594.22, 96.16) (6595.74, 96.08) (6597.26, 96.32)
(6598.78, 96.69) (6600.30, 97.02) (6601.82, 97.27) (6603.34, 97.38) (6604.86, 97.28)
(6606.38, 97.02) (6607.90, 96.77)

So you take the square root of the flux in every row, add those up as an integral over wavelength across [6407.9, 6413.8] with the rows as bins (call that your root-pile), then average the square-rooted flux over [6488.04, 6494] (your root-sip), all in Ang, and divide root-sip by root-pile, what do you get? 0.173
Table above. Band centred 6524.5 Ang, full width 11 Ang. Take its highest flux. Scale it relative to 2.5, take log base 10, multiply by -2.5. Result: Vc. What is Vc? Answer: -4.014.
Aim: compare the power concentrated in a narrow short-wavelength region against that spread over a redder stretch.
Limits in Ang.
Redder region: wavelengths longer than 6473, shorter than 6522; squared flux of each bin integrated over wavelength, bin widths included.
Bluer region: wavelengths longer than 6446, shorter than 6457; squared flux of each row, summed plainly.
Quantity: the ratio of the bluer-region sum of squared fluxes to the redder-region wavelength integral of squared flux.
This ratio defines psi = 0.13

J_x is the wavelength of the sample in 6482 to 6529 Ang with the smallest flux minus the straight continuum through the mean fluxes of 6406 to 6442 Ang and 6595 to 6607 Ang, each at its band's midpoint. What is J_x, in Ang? 6496.26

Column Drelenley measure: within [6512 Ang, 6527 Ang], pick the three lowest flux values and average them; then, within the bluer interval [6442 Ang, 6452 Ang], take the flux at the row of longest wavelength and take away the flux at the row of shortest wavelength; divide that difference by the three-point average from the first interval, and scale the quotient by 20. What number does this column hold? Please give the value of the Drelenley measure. 0.26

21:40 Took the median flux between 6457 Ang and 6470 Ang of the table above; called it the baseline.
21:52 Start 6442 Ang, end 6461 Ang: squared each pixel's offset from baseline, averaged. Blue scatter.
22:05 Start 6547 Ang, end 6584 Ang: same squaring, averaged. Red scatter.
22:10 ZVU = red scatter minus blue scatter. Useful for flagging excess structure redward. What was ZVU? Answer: 68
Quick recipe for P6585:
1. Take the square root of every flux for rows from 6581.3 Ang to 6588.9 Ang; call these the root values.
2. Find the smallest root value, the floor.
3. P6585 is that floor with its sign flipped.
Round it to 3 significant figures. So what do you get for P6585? -9.86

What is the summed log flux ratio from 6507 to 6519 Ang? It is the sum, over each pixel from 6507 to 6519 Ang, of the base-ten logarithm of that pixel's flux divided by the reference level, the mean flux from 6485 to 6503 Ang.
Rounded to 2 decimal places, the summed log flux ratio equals 0.32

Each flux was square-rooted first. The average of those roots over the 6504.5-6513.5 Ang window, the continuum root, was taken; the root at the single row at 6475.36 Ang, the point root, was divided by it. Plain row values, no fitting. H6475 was 0.98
